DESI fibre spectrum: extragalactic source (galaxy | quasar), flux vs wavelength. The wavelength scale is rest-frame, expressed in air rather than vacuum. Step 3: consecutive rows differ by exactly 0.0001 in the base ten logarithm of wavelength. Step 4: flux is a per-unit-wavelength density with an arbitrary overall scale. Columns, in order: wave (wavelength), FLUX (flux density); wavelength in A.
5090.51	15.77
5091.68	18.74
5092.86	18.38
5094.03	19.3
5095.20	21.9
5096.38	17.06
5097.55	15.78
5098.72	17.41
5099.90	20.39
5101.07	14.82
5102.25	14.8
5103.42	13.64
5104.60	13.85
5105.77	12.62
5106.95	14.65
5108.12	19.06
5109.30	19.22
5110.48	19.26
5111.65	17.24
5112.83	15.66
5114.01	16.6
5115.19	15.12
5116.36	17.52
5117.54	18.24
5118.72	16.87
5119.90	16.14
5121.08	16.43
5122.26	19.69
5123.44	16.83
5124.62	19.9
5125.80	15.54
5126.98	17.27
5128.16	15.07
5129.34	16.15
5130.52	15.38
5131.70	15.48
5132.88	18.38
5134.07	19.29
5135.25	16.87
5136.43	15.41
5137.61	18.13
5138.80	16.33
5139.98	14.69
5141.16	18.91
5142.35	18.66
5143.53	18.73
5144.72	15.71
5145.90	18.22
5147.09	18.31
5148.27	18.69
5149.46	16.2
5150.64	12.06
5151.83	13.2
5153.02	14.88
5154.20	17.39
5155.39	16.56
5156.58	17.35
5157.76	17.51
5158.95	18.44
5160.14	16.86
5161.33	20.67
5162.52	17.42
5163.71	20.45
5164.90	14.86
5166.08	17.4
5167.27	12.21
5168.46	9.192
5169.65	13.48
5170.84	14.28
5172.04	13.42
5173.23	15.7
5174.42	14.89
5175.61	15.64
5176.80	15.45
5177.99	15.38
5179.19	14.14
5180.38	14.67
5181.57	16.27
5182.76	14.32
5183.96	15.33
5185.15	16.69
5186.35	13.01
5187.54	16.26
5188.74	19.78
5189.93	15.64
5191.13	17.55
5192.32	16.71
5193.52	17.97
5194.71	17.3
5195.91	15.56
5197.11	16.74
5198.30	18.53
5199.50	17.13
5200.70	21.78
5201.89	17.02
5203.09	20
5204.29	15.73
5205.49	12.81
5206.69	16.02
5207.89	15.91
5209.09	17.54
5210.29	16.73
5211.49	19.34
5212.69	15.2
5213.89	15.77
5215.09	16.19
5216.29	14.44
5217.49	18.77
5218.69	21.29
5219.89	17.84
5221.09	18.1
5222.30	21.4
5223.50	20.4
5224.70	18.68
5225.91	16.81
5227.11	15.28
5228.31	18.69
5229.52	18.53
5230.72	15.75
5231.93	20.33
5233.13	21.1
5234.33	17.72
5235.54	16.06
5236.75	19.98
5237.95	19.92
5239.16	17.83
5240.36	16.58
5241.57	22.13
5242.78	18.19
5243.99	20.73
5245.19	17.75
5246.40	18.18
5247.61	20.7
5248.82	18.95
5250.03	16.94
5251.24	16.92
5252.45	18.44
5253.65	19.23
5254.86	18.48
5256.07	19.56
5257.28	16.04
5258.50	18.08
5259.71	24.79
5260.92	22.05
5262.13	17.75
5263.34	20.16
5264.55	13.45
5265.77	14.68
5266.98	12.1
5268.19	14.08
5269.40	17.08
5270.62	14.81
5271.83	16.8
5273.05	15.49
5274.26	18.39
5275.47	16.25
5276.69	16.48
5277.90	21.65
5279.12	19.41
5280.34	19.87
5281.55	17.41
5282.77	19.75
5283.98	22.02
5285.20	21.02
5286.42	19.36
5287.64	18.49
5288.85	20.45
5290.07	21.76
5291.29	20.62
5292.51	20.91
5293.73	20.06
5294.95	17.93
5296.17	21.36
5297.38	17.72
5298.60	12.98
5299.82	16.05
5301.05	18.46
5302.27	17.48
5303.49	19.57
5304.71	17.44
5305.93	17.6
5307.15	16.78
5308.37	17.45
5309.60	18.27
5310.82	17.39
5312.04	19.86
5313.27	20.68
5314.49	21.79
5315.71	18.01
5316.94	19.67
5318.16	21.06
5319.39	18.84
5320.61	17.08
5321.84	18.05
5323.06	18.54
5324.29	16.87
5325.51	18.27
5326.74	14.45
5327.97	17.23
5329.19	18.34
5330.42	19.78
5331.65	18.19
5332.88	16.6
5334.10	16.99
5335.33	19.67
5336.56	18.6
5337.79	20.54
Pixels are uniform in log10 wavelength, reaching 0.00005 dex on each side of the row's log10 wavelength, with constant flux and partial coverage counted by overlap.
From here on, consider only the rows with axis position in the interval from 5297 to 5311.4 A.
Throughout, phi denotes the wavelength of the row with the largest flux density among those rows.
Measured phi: 5303.49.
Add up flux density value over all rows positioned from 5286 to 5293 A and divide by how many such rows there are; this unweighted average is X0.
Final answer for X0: 20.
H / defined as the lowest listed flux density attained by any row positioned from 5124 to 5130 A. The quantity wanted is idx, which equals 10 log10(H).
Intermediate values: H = 15.07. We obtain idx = 11.8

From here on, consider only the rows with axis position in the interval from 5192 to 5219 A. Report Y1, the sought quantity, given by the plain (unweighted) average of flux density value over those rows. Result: 17.2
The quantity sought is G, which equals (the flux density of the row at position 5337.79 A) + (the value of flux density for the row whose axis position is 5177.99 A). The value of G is 35.9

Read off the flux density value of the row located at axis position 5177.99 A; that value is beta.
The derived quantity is 15.38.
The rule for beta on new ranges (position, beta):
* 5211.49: 19.34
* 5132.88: 18.38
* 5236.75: 19.98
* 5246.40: 18.18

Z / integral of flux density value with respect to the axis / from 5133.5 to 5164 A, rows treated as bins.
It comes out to 523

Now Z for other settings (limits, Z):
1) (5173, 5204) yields 512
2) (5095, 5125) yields 506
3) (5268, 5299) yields 578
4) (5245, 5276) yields 545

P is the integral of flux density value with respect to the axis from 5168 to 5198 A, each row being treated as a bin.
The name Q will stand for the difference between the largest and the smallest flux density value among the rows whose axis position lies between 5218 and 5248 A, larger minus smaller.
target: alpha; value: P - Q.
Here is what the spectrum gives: 457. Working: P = 464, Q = 6.85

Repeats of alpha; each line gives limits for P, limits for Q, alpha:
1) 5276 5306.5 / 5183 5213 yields 571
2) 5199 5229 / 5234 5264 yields 518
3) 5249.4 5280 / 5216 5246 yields 530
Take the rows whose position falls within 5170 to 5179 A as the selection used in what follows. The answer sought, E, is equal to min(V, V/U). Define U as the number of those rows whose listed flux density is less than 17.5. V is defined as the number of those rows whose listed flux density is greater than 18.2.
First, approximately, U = 7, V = 0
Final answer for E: 0.0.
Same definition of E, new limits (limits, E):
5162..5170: 0.2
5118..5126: 0.4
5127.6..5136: 0.4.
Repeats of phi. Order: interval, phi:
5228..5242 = 5241.57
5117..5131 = 5124.62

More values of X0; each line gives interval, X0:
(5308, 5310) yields 18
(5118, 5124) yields 17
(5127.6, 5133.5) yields 16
